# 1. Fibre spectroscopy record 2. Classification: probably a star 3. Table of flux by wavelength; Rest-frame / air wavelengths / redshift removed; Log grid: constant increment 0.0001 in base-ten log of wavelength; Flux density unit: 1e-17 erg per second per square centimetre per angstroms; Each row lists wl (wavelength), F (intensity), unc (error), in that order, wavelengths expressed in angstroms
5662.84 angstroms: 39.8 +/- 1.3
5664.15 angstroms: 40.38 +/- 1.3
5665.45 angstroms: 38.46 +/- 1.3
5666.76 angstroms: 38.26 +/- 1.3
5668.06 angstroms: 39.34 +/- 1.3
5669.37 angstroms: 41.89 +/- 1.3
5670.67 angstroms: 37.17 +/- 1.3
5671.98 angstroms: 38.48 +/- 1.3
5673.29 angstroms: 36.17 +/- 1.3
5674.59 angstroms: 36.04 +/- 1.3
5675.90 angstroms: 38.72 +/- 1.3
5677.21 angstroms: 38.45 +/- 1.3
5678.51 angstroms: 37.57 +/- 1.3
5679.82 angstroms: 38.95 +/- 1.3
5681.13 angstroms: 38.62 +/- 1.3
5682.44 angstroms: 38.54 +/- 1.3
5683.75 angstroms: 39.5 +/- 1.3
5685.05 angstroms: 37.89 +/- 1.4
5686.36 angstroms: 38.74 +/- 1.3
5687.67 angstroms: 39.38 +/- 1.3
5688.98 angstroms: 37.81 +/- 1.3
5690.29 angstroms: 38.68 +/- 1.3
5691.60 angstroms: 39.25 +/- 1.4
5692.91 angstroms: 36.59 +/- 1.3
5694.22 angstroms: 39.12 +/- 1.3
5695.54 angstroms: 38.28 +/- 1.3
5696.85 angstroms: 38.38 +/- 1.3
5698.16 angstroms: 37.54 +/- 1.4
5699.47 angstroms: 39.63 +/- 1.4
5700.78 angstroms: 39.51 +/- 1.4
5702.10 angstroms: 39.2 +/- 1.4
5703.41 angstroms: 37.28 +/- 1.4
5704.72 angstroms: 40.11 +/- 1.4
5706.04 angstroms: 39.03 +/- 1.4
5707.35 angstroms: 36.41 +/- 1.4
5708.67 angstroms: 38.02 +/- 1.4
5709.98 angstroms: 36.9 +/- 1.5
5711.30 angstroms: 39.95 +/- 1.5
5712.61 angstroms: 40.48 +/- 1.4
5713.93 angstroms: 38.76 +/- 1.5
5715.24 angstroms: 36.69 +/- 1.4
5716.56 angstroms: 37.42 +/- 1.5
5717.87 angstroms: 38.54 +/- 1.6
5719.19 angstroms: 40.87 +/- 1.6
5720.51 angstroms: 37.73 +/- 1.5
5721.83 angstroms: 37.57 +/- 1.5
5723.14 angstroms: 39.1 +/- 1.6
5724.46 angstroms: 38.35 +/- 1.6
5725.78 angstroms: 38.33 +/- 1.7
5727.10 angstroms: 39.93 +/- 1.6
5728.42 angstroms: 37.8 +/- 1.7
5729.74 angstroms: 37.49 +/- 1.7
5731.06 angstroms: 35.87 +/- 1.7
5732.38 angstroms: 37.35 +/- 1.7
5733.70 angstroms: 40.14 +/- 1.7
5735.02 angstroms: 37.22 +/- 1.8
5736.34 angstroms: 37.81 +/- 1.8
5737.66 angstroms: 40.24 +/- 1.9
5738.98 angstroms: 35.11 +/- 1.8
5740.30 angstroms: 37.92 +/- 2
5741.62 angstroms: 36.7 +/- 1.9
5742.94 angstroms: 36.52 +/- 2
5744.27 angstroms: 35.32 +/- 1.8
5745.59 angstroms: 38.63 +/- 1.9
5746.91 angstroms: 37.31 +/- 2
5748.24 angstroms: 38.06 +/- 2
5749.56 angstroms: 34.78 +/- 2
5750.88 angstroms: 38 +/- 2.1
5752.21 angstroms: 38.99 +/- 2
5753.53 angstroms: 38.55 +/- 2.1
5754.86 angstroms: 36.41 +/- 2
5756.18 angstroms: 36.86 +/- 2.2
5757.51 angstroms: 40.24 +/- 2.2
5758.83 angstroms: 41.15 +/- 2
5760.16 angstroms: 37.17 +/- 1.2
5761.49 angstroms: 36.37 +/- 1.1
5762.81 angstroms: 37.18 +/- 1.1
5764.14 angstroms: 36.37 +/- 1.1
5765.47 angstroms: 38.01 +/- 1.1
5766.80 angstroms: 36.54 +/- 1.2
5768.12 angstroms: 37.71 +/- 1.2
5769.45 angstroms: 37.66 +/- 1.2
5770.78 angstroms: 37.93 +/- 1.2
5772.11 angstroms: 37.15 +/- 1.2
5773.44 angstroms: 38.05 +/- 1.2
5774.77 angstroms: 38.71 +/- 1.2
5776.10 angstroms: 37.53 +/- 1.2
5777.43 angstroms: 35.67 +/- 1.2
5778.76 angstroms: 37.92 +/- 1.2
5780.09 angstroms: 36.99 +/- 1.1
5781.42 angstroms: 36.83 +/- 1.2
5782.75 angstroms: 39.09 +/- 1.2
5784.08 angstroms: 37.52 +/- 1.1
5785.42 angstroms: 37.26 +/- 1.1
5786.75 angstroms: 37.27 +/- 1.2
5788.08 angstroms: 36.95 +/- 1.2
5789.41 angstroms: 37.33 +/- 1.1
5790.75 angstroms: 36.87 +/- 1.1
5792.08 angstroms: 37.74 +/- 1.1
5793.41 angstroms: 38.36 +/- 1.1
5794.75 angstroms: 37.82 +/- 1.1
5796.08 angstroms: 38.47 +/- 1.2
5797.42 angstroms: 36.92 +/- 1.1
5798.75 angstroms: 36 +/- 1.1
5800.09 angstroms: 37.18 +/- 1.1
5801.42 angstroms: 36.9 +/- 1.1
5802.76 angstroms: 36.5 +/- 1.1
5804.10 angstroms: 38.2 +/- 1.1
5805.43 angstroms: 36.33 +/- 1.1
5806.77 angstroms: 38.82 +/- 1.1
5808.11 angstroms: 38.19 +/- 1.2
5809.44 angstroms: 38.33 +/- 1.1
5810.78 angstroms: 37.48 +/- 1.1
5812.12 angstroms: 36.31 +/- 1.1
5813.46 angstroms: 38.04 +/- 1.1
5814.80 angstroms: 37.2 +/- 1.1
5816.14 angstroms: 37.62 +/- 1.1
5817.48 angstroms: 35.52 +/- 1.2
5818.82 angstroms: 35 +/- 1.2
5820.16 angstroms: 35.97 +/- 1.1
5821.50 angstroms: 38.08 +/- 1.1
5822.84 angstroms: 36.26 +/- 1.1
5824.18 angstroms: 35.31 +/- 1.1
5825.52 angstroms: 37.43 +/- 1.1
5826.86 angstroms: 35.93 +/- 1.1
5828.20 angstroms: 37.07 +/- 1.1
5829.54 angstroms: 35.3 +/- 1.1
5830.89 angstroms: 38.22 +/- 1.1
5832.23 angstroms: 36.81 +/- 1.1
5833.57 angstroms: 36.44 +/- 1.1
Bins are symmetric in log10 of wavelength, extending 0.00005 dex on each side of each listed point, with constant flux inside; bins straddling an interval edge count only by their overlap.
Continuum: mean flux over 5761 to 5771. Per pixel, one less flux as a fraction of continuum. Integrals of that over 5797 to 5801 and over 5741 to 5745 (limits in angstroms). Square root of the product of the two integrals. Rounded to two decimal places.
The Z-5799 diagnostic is 0.08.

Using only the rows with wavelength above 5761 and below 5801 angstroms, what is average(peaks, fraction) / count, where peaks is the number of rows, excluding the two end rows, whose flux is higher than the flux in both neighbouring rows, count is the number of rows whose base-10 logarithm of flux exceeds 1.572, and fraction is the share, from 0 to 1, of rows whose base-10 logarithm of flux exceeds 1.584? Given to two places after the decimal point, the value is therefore 0.37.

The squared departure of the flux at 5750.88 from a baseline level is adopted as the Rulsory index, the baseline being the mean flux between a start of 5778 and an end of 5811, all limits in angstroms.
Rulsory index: 0.26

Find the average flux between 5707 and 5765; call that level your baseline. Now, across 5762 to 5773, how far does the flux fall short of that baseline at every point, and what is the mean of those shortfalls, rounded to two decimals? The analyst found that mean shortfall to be 0.56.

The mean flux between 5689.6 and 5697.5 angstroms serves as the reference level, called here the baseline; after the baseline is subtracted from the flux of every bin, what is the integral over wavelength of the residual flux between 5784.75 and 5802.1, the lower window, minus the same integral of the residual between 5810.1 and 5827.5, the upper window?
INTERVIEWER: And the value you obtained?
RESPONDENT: 12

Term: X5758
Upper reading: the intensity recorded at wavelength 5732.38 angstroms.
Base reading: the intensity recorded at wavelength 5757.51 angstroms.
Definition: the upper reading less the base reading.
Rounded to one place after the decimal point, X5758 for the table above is -2.9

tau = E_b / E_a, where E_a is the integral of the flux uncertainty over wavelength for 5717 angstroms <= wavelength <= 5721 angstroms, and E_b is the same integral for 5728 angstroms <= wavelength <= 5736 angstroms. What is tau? 2.2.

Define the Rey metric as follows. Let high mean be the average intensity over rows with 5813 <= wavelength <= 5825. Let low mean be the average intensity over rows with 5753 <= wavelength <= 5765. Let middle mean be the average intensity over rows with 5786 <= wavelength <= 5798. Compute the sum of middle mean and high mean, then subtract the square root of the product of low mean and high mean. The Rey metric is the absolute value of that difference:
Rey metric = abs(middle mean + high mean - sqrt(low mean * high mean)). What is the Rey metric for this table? 36.9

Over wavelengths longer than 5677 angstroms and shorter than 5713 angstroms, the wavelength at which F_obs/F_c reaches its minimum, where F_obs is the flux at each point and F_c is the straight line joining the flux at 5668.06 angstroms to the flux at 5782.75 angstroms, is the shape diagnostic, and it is 5707.35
